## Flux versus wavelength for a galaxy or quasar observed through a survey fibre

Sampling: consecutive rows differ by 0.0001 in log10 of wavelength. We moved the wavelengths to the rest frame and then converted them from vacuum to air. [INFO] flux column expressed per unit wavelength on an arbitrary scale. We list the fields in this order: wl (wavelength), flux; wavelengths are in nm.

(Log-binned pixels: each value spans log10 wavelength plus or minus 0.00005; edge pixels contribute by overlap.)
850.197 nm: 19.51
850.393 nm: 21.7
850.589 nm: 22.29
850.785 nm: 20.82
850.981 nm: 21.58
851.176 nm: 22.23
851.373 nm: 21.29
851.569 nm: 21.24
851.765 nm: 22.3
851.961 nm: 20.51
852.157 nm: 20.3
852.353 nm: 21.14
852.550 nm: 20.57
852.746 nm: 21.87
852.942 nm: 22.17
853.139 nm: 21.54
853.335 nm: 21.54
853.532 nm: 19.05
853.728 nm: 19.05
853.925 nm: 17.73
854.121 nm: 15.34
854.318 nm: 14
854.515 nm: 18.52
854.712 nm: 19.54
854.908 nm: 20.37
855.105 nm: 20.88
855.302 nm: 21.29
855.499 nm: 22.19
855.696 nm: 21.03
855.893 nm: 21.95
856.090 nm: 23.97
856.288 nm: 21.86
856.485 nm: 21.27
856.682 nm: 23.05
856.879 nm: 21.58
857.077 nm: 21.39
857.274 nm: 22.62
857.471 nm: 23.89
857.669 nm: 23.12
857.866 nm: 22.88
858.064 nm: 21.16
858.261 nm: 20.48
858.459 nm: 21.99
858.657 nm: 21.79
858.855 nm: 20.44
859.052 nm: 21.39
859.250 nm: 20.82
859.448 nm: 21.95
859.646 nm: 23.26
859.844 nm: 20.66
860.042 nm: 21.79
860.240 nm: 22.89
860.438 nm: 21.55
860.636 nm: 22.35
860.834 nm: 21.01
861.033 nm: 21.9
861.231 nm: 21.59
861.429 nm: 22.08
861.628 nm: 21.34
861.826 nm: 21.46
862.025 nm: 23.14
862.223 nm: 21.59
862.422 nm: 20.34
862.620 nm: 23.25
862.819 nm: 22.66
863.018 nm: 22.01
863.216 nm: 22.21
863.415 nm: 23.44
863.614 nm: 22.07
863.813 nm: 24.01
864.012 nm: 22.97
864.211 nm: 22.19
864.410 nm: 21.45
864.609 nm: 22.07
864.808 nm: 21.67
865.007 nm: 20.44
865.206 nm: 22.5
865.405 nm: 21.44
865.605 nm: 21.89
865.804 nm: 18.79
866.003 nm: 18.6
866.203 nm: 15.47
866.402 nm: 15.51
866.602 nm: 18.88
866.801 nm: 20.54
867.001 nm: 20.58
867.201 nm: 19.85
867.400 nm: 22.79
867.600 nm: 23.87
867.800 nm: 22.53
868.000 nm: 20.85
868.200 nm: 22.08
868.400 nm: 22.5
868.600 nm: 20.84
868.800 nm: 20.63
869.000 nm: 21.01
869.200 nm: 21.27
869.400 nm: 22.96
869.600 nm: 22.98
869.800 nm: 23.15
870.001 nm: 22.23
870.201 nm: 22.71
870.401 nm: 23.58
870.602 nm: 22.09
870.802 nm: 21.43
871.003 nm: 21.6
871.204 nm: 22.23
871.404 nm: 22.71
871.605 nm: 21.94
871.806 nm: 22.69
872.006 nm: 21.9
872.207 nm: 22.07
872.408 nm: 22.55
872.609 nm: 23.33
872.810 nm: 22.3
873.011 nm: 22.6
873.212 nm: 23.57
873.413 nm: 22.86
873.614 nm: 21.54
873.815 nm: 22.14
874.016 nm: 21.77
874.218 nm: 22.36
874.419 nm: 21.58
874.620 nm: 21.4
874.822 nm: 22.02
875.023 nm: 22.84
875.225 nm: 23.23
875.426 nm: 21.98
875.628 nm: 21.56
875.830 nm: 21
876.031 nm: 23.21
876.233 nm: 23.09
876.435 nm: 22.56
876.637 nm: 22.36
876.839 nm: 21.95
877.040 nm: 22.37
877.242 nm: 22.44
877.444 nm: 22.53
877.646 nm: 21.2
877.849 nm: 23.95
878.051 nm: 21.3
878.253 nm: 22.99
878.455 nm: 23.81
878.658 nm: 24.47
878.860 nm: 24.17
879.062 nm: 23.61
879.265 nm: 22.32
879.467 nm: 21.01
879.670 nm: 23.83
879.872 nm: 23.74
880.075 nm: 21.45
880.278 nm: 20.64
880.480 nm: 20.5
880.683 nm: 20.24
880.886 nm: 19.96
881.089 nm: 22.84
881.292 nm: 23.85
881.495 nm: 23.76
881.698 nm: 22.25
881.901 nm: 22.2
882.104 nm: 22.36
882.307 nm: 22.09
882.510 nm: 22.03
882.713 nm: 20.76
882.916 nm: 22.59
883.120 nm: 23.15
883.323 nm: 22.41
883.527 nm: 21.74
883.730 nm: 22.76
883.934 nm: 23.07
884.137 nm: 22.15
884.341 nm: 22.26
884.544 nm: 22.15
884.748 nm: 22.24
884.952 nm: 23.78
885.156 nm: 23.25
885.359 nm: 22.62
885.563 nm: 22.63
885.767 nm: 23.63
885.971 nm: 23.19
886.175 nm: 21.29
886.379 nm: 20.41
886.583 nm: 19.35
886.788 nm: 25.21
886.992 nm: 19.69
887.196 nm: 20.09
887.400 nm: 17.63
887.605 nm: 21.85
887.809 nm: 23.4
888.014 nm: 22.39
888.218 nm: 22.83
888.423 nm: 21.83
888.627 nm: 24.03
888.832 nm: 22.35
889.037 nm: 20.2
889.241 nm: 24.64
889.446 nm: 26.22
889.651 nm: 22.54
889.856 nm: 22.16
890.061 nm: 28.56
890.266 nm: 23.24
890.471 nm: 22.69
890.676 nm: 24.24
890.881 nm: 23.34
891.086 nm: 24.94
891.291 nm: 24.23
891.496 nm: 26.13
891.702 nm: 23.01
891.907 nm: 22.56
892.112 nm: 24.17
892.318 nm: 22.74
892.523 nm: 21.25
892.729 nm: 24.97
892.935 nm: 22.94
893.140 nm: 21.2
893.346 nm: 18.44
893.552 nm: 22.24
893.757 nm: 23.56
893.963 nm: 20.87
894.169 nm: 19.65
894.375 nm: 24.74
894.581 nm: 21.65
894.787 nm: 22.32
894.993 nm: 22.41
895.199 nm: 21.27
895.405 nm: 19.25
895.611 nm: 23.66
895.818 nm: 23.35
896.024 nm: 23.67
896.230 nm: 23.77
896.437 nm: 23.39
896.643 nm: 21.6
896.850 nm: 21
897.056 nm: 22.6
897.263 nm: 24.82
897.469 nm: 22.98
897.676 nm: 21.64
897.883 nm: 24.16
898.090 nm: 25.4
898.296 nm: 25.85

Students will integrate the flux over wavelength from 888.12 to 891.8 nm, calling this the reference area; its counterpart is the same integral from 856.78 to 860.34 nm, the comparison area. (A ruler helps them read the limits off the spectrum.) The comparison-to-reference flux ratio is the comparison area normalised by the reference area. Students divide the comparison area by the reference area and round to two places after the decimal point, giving 0.89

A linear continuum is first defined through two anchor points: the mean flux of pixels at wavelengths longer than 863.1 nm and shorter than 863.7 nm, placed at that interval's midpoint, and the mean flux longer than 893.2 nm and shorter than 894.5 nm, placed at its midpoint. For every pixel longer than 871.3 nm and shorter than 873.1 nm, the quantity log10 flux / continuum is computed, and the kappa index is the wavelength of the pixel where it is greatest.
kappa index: 872.609 nm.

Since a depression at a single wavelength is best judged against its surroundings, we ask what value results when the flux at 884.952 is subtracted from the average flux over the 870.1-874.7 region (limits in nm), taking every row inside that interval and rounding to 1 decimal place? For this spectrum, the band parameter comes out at -1.5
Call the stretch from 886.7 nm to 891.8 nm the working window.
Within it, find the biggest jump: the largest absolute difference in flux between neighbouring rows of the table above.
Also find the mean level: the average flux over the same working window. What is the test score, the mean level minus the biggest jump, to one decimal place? 16.7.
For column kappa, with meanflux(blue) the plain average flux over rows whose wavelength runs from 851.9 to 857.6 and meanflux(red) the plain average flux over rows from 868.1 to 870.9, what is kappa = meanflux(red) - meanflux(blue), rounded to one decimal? 1.4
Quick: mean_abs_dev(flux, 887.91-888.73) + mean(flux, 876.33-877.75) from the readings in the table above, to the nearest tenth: 22.9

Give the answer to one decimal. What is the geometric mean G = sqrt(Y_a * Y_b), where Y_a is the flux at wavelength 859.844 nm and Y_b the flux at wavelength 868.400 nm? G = 21.6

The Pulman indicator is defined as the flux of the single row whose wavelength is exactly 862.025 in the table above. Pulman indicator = 23.14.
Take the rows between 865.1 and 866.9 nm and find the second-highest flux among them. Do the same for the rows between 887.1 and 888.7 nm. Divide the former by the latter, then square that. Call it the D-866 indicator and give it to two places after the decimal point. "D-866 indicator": 0.88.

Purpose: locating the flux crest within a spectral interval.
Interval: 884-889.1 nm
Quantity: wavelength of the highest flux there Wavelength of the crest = 886.788 nm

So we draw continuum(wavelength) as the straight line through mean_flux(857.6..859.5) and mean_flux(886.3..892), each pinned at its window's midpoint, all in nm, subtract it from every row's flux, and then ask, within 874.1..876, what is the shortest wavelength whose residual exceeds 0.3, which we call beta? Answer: 875.023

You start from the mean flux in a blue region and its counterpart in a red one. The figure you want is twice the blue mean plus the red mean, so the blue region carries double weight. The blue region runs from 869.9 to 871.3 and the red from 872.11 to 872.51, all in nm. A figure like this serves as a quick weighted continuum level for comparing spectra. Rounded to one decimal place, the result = 66.8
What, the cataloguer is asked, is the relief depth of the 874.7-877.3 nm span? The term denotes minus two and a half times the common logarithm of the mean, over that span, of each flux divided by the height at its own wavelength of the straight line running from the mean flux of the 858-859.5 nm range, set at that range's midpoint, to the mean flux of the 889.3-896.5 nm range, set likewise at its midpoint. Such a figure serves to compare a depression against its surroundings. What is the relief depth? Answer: -0.010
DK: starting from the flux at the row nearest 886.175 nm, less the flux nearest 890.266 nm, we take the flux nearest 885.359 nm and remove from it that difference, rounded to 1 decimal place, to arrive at 24.6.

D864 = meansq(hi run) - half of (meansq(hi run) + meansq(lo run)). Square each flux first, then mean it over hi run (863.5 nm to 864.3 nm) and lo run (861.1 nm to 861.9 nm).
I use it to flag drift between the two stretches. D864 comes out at 27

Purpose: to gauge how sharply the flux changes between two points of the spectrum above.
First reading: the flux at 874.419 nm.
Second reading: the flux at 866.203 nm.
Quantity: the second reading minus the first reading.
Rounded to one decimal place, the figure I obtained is -6.1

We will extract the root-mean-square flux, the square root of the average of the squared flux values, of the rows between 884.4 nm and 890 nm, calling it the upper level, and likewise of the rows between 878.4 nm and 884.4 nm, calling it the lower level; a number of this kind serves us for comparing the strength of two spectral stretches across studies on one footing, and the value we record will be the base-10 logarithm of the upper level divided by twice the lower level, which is -0.303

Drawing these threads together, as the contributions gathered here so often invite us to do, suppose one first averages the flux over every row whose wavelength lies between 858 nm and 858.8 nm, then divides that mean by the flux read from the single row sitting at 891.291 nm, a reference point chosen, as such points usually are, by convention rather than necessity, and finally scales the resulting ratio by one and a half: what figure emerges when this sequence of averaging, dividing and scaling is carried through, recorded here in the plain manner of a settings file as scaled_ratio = 1.32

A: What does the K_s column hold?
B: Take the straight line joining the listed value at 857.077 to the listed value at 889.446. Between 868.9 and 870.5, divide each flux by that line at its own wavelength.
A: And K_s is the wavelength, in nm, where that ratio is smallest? 869.000 nm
